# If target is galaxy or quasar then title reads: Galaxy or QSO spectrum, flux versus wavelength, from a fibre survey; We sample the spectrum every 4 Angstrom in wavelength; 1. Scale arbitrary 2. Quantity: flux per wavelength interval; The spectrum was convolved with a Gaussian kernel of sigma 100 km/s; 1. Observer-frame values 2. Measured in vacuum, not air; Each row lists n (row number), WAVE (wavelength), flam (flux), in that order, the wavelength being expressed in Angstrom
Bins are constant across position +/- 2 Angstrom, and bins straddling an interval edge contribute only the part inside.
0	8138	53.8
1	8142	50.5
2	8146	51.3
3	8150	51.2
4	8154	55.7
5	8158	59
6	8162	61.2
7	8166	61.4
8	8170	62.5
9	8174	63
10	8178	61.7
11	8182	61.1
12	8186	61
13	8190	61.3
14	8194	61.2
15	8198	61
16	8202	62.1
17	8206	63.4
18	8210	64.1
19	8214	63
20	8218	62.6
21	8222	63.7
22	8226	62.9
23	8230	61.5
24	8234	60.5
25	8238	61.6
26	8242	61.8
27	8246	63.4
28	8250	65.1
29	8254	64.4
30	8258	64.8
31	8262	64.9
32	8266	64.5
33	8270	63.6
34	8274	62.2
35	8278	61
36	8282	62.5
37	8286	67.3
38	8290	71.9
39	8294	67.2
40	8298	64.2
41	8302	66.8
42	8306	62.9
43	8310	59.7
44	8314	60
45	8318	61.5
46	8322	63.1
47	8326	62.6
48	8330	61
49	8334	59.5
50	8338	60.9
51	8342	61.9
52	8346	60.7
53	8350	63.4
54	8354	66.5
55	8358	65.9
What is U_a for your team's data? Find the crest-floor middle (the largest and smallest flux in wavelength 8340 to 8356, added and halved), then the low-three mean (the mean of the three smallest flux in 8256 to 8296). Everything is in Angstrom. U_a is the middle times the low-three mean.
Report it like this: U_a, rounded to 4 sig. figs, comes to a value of 3937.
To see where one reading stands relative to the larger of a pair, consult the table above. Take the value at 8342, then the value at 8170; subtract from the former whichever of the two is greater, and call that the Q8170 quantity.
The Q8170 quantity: -0.60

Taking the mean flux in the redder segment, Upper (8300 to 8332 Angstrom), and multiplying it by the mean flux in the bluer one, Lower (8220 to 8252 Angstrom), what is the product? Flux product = 3891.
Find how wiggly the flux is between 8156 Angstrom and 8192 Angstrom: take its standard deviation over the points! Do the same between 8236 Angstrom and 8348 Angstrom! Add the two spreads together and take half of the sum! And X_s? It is 1.9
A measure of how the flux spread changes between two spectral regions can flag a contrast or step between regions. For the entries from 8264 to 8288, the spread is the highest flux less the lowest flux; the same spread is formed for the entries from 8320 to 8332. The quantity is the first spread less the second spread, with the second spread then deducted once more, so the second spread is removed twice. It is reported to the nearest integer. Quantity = 2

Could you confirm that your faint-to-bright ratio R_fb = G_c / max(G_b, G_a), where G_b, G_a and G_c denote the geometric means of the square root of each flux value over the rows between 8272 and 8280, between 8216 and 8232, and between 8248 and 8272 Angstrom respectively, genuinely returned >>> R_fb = 1.01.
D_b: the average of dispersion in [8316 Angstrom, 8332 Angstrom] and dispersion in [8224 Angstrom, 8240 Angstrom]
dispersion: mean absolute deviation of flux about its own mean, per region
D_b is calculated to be 0.72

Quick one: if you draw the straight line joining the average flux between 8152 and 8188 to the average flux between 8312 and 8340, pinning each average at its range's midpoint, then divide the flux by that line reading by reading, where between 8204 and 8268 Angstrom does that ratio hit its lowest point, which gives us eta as 8234 Angstrom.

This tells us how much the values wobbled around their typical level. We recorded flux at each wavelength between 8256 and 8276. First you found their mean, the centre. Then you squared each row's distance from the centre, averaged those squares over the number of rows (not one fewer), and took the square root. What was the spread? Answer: 1.0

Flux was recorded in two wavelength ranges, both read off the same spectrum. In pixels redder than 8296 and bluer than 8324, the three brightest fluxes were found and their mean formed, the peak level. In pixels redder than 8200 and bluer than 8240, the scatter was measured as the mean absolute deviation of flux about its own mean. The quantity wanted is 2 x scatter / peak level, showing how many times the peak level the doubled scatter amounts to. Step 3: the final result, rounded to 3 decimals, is 0.028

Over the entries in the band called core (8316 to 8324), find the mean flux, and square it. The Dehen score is 3881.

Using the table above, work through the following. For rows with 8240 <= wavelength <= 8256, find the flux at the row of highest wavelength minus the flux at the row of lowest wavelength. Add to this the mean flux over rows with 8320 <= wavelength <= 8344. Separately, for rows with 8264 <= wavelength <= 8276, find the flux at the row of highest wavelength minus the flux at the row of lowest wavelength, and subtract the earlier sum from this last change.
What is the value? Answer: -66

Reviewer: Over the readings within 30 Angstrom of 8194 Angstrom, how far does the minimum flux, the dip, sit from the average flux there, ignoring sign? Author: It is 1.2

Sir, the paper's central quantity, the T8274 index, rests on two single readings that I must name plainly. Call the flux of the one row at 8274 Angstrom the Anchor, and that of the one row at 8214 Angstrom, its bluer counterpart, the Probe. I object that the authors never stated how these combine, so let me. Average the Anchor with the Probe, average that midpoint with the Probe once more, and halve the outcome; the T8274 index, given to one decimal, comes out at 31.4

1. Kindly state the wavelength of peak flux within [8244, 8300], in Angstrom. 8290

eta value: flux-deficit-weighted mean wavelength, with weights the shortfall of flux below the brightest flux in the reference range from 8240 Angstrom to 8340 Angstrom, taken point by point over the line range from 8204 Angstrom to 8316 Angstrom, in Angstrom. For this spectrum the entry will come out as 8258.3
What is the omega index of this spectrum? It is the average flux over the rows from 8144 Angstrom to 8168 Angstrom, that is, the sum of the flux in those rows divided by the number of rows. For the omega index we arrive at 56.6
